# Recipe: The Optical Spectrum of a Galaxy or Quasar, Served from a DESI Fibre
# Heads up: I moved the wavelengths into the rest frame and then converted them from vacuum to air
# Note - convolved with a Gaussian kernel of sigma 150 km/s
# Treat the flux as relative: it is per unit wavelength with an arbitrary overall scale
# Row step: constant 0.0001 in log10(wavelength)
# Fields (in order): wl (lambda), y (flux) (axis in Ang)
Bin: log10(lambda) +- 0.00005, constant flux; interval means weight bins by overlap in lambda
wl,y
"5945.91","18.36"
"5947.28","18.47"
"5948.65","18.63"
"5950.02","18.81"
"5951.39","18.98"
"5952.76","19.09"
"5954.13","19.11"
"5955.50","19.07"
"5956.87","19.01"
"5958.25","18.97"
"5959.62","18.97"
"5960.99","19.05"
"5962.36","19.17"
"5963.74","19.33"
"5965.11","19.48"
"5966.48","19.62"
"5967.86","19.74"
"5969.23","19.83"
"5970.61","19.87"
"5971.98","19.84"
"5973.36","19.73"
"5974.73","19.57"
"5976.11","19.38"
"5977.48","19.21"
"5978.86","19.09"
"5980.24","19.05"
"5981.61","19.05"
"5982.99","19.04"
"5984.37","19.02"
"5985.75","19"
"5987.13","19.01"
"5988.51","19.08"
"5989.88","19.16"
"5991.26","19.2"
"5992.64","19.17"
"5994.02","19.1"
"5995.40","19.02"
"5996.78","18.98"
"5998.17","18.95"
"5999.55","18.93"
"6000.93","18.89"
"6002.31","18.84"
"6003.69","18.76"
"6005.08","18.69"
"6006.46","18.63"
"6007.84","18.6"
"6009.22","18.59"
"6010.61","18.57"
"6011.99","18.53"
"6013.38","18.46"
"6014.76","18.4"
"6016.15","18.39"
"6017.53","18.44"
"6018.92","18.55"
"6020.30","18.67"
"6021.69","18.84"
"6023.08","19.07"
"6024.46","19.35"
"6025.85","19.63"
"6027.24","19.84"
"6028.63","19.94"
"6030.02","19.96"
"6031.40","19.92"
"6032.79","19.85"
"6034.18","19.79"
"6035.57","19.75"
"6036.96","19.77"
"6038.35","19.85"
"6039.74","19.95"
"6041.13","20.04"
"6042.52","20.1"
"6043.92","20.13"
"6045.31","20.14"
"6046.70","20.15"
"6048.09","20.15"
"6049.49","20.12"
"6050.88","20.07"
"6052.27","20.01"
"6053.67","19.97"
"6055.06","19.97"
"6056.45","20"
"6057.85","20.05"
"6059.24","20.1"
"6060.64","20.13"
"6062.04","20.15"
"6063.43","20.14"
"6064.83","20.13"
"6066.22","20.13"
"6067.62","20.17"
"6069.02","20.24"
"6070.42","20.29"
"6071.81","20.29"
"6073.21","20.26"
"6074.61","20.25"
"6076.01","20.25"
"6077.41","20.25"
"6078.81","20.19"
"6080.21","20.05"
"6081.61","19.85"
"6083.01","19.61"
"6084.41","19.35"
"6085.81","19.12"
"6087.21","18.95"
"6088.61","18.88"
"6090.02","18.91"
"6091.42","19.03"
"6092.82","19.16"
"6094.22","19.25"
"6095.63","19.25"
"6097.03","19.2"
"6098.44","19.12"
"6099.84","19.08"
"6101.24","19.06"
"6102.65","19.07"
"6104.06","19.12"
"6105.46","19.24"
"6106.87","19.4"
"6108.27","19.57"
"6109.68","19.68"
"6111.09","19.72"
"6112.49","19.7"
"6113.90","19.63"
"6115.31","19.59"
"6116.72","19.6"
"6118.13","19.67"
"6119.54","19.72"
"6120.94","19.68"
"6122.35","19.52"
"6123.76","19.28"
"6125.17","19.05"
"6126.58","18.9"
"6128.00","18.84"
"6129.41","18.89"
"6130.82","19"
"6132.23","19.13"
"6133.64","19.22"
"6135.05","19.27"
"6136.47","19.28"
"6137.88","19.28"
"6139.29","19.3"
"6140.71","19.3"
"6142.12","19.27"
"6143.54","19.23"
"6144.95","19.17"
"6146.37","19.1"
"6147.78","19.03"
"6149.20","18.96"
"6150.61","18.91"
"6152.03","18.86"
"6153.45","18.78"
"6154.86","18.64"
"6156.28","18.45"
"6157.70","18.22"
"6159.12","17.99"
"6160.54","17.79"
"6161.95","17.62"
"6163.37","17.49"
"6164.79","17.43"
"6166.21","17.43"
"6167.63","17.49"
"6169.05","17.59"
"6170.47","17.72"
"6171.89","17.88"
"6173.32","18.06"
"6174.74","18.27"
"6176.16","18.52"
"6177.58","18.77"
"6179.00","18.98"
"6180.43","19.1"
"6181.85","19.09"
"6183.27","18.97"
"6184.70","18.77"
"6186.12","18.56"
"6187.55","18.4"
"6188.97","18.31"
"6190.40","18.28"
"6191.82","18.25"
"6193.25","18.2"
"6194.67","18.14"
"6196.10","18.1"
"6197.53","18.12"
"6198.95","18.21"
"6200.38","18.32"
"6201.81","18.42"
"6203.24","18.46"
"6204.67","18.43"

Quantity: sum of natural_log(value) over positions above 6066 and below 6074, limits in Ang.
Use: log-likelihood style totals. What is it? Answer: 18.0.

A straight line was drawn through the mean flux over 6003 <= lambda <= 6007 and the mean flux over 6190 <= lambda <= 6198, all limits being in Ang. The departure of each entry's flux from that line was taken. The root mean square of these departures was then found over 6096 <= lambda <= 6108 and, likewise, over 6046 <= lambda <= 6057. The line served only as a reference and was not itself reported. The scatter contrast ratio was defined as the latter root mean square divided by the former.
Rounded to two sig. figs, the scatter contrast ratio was 2.0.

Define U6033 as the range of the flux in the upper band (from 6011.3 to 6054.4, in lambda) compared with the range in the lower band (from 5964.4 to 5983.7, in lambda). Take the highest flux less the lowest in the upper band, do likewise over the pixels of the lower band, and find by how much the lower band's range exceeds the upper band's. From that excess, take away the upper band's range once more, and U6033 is -2.7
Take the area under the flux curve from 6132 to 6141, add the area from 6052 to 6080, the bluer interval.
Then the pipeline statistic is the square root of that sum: 27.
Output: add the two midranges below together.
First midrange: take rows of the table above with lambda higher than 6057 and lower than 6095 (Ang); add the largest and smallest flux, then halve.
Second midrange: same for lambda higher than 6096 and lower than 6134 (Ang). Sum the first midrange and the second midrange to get 38.9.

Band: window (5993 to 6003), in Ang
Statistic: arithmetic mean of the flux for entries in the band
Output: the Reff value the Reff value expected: 19.0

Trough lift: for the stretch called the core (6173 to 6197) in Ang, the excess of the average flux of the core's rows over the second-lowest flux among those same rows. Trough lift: 0.42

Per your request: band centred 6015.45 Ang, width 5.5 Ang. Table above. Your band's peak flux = 18.46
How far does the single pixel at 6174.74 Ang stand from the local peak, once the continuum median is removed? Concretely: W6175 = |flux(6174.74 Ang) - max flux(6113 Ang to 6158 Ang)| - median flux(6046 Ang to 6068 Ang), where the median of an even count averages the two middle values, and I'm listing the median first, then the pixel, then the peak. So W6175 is -18.7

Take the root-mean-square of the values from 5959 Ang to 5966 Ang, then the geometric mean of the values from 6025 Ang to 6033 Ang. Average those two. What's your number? 19.5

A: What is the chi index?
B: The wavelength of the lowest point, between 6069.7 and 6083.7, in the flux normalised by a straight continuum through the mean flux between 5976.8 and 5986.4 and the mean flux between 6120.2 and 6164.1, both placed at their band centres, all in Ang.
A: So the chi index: 6083.01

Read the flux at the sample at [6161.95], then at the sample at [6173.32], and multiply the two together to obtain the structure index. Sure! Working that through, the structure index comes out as 318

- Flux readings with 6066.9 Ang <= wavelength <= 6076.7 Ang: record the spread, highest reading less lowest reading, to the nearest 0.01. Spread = 0.12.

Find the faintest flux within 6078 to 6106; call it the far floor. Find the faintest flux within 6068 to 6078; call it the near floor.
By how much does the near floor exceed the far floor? 1.4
